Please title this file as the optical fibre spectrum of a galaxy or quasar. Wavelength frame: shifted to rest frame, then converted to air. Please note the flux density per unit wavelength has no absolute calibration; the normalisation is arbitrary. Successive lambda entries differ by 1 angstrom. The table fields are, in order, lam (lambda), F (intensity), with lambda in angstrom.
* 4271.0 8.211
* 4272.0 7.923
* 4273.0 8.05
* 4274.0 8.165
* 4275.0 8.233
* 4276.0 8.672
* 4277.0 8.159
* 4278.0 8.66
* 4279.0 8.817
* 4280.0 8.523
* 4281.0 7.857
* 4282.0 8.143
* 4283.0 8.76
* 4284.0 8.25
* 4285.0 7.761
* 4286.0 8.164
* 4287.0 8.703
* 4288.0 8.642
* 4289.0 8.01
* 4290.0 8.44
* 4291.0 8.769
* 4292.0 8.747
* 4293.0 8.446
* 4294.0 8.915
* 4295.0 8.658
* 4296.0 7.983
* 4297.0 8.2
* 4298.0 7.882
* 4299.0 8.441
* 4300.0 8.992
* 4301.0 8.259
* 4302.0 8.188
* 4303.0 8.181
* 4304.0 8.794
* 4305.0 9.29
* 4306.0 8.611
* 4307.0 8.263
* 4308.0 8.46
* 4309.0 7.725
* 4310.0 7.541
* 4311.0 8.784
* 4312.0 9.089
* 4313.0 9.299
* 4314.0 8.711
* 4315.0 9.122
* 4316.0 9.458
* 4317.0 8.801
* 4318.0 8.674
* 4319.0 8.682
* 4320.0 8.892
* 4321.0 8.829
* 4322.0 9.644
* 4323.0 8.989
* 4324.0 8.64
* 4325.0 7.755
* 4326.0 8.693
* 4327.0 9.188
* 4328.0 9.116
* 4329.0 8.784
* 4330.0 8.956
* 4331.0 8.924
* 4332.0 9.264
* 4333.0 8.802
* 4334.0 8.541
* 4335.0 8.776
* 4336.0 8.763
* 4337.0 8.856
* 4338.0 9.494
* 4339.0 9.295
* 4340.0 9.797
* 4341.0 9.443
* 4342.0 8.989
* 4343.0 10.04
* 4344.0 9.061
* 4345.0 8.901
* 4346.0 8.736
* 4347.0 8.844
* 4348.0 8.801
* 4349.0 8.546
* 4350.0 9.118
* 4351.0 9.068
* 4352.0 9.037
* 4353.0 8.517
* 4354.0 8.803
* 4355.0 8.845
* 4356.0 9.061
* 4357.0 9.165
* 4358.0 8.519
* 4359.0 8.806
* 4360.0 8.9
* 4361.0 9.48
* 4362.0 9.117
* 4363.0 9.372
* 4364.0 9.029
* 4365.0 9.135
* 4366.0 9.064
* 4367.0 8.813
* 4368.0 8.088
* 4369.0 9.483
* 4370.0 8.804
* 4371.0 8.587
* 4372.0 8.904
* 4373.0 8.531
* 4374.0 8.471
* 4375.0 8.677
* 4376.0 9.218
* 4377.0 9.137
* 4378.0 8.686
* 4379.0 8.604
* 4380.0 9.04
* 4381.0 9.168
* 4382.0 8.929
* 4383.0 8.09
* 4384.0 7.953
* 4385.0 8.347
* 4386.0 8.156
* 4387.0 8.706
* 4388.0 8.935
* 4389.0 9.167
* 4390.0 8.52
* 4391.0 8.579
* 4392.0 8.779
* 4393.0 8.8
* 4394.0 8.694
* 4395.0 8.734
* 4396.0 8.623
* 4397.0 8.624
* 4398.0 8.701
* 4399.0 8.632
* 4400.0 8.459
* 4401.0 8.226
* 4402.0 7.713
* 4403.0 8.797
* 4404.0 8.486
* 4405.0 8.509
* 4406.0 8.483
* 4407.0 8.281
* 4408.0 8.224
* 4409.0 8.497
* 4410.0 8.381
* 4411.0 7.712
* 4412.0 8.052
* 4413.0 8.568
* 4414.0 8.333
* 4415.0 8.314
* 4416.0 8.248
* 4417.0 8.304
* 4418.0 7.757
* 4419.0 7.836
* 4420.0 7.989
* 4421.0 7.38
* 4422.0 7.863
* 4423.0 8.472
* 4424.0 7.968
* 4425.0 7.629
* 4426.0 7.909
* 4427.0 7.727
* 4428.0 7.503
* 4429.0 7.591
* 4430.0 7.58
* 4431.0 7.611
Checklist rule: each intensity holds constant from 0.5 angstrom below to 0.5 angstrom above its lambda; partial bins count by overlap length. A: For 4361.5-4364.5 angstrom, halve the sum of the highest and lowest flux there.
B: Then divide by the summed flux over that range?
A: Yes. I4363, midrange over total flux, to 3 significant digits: 0.334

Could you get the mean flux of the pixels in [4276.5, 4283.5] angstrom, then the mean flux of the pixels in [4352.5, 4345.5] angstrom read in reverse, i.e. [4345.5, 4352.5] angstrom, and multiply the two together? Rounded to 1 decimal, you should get 74.7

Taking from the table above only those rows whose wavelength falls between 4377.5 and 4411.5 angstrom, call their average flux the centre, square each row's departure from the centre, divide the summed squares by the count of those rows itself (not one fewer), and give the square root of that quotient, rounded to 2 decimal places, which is 0.35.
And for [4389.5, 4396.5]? 0.10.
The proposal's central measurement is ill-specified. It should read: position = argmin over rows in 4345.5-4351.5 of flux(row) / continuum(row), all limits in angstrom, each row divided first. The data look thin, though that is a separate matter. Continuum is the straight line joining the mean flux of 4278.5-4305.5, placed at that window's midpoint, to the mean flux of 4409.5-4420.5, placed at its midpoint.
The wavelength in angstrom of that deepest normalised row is 4349.0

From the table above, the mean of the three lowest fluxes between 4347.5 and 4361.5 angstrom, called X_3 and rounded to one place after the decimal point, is 8.5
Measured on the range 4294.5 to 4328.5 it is 7.7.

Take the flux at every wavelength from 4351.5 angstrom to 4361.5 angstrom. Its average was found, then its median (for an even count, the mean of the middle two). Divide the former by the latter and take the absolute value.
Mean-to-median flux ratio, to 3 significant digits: 1.00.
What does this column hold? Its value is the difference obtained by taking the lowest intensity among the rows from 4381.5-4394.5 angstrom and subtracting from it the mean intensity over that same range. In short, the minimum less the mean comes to -0.636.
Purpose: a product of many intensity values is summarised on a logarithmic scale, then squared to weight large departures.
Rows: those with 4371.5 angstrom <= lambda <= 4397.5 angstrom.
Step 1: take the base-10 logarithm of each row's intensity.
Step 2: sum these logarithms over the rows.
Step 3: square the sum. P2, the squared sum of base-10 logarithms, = 596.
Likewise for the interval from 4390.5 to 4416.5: 580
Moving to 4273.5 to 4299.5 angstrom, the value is 576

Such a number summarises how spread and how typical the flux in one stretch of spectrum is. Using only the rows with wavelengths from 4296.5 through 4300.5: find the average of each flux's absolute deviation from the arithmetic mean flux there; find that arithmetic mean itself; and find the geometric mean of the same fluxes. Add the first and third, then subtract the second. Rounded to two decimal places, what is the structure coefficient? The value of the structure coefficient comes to 0.33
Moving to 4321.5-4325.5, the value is 0.53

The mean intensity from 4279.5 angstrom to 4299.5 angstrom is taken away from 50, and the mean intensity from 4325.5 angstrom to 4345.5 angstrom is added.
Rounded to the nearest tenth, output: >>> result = 50.7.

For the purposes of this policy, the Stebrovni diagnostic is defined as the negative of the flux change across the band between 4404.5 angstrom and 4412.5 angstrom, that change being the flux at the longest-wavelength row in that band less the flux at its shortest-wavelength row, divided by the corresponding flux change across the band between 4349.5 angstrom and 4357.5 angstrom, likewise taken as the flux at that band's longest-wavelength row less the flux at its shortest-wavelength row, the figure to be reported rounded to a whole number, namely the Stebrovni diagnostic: 10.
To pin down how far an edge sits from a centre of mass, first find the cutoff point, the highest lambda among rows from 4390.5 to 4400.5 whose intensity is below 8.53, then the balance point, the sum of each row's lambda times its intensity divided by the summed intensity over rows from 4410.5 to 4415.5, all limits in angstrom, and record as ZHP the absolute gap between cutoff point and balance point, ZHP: 13.0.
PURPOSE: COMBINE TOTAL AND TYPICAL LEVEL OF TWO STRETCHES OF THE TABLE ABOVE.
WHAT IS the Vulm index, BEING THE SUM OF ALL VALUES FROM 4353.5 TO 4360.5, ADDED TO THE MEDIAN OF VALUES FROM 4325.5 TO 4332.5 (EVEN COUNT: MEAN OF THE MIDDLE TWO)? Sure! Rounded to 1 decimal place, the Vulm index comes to 71.1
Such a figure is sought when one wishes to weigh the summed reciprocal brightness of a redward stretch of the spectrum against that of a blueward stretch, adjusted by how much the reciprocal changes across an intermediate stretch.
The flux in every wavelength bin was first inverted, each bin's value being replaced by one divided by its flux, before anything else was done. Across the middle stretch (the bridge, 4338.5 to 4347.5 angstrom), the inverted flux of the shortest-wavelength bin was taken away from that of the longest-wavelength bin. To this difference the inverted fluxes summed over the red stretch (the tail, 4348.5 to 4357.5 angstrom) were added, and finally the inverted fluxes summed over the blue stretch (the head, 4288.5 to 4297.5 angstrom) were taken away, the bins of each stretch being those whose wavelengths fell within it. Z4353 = -0.048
